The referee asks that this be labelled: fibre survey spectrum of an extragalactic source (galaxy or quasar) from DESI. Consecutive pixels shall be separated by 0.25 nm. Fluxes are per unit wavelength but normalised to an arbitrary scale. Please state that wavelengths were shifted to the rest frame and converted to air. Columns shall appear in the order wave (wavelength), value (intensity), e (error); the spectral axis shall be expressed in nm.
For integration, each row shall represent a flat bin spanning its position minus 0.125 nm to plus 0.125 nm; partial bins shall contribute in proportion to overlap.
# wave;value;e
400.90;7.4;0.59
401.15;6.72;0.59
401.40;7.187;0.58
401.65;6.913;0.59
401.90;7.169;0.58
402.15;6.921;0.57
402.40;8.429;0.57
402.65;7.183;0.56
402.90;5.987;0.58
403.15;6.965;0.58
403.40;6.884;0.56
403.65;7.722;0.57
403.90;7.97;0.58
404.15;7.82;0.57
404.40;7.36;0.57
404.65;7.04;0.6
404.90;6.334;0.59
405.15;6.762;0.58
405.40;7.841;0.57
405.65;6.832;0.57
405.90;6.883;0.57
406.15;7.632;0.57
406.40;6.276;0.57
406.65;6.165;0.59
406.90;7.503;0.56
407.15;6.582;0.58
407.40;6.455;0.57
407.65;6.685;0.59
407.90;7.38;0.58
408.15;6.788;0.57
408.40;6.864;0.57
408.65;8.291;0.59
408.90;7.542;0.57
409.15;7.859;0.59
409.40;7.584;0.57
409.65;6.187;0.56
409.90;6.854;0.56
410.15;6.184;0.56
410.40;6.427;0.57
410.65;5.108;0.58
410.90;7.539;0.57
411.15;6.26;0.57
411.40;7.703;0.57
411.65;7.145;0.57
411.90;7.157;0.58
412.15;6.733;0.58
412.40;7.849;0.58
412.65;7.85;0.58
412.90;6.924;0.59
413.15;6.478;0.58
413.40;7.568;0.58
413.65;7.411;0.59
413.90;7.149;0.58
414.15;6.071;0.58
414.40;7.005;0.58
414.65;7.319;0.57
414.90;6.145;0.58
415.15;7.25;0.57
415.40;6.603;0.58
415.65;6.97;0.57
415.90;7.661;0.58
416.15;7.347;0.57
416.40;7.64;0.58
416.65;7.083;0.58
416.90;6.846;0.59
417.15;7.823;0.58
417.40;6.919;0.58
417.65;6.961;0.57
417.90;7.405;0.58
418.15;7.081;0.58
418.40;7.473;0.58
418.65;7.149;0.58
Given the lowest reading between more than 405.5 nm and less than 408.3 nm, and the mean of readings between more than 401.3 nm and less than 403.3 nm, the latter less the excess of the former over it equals 8.02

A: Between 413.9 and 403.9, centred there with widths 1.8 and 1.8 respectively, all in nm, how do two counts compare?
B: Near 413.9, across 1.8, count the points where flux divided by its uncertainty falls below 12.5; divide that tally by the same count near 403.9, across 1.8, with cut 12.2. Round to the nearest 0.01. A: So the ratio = 2.00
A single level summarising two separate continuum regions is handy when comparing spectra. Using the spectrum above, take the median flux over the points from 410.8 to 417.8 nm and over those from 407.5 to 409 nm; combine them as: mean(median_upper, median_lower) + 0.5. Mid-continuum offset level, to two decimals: 7.63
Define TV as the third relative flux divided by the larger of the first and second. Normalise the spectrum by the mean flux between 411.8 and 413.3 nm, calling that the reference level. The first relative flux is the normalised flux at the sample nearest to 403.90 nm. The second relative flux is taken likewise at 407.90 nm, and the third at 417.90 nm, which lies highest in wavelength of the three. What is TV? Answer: 0.93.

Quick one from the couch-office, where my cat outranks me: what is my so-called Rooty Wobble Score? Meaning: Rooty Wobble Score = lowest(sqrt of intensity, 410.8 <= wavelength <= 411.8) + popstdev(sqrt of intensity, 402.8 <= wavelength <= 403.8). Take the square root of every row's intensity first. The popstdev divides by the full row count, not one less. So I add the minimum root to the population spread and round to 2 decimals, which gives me 2.62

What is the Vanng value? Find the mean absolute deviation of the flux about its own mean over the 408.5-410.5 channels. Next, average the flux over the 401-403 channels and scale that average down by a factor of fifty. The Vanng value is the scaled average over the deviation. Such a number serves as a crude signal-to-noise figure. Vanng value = 0.201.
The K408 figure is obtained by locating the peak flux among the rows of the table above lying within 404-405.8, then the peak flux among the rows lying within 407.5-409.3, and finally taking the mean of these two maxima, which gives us 8.07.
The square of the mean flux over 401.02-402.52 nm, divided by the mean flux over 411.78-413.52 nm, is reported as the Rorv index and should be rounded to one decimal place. 7.2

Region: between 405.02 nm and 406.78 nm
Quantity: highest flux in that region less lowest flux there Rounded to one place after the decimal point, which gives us 1.7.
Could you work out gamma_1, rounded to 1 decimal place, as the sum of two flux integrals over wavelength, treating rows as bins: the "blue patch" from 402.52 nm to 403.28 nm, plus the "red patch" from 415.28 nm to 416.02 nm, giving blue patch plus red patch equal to 10.3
